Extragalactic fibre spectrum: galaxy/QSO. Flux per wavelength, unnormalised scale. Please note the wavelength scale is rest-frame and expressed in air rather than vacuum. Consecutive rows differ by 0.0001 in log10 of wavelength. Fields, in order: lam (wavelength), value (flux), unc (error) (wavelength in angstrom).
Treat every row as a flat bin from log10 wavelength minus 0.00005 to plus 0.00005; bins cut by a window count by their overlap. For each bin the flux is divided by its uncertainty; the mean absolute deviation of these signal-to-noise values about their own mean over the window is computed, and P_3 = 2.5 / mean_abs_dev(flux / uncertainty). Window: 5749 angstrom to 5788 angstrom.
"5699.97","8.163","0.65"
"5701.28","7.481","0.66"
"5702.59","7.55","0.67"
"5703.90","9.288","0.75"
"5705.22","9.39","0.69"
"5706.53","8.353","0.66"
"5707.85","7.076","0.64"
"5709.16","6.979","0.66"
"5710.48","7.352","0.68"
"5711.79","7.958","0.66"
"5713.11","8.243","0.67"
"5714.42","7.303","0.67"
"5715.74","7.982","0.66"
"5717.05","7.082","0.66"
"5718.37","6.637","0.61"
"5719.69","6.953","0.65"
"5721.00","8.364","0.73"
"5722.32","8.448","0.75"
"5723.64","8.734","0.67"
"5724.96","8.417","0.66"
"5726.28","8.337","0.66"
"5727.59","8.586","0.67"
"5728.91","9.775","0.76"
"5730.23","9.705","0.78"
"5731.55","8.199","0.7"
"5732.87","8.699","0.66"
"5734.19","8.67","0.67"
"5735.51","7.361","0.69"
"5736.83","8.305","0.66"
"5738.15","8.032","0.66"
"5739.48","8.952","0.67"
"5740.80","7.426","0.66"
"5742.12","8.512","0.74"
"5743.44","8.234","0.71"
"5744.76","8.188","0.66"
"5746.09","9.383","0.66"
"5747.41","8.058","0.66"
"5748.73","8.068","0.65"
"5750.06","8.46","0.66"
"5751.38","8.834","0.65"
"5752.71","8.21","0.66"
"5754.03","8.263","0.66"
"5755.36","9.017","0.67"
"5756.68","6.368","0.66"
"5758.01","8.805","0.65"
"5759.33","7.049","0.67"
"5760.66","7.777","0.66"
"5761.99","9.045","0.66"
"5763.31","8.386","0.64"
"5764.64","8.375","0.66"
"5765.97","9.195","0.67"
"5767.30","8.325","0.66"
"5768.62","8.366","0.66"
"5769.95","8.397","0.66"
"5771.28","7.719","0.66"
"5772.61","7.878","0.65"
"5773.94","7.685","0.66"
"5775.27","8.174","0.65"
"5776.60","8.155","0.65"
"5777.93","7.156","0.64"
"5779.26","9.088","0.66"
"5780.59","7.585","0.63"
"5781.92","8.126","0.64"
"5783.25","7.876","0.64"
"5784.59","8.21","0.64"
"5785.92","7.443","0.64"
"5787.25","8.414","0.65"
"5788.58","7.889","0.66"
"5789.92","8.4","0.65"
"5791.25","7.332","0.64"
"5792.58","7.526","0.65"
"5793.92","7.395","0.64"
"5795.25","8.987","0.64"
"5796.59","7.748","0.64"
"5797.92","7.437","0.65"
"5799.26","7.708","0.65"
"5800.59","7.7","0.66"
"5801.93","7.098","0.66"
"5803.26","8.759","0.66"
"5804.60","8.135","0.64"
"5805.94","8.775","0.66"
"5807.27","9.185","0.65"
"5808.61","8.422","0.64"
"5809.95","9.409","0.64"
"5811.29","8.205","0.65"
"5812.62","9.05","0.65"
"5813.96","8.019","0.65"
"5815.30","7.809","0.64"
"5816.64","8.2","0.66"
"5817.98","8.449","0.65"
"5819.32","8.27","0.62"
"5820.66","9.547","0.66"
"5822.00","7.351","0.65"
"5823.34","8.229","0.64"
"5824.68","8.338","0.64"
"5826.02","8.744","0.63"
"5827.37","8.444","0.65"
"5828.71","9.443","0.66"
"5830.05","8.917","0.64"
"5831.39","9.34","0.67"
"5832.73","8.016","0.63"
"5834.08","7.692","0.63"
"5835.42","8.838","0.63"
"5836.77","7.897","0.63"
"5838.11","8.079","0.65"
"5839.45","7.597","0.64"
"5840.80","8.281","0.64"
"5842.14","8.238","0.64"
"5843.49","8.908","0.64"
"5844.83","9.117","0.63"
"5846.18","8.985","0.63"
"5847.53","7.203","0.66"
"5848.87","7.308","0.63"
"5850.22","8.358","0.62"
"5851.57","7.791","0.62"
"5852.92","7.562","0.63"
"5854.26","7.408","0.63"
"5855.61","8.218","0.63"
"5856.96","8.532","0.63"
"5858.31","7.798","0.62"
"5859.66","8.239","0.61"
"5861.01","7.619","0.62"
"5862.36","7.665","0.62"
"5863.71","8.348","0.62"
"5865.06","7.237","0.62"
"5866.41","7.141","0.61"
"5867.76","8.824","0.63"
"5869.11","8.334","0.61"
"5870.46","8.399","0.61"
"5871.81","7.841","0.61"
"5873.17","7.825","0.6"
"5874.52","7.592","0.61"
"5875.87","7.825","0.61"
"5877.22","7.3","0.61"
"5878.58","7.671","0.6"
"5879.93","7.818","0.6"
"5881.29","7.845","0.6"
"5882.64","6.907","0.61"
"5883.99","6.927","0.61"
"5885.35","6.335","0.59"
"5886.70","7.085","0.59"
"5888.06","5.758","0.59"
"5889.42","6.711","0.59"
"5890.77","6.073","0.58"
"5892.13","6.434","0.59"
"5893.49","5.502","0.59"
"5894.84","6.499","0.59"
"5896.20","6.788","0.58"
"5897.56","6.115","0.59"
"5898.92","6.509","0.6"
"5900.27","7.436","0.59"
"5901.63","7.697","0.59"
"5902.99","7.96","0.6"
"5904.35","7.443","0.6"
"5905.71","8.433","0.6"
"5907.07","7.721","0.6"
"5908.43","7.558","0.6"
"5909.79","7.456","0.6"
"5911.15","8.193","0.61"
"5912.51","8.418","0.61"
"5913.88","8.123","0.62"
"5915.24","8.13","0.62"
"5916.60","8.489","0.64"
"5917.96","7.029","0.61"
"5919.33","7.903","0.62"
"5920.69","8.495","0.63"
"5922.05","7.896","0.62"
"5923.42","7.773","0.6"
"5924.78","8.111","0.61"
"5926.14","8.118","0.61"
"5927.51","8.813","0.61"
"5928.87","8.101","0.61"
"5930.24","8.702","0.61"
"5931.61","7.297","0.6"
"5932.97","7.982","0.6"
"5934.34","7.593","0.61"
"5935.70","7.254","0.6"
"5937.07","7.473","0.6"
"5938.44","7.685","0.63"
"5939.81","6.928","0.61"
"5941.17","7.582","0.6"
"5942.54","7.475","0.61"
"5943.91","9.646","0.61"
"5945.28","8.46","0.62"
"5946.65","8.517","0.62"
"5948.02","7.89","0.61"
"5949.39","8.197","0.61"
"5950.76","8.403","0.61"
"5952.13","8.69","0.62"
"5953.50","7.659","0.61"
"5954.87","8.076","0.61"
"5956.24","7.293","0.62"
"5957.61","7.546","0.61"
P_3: 3.58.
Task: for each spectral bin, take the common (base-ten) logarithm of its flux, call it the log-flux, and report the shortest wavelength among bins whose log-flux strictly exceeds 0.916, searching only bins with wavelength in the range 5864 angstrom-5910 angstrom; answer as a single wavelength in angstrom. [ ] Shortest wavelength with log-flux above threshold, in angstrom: 5867.76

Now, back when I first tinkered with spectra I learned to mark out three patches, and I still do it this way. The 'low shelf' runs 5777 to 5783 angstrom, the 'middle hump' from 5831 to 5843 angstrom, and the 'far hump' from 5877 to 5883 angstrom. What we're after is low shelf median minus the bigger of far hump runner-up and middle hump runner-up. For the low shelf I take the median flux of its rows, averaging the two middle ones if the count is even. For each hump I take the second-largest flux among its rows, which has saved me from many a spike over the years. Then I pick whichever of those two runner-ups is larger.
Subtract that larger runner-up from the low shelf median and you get -1.0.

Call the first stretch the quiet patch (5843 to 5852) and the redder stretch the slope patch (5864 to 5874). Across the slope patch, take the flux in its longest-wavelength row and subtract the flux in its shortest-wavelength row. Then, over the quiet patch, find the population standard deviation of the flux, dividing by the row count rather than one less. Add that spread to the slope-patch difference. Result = 1.3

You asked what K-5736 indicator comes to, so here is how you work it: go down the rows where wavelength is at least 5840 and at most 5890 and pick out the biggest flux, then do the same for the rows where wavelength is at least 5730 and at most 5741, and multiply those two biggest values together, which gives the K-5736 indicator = 88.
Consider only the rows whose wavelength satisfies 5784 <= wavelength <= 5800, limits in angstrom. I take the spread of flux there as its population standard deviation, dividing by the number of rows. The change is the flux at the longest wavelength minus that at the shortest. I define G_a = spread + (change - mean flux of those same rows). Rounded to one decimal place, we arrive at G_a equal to -7.9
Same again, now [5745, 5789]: -9.0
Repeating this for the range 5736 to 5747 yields -6.7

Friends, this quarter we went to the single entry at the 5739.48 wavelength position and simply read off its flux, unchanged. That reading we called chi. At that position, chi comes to 8.952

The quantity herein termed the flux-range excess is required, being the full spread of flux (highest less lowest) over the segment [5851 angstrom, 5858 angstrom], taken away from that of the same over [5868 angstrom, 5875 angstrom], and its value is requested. -0.32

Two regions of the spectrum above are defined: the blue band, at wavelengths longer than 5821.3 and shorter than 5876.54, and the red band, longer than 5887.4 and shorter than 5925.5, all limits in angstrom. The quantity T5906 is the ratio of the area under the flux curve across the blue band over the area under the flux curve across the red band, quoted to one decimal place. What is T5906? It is 1.6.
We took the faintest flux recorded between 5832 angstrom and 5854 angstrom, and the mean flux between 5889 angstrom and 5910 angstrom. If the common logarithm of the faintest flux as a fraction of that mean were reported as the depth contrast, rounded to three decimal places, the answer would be 0.011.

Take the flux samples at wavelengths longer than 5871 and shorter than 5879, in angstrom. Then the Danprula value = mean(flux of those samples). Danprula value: 7.68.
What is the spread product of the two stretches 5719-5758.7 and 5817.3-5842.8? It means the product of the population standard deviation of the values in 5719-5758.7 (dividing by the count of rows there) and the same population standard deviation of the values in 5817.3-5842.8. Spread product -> 0.42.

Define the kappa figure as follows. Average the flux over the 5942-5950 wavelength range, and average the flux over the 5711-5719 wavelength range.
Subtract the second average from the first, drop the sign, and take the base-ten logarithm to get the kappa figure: -0.08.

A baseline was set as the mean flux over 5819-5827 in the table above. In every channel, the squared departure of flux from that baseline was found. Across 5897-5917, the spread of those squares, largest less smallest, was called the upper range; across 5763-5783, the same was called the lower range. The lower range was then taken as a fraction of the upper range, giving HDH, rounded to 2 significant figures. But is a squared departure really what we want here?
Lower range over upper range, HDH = 0.30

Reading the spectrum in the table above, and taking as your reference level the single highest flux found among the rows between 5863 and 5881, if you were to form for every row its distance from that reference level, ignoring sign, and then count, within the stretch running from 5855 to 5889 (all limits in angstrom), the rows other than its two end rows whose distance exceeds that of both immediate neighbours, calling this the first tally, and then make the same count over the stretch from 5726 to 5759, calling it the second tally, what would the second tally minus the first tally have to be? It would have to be 0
